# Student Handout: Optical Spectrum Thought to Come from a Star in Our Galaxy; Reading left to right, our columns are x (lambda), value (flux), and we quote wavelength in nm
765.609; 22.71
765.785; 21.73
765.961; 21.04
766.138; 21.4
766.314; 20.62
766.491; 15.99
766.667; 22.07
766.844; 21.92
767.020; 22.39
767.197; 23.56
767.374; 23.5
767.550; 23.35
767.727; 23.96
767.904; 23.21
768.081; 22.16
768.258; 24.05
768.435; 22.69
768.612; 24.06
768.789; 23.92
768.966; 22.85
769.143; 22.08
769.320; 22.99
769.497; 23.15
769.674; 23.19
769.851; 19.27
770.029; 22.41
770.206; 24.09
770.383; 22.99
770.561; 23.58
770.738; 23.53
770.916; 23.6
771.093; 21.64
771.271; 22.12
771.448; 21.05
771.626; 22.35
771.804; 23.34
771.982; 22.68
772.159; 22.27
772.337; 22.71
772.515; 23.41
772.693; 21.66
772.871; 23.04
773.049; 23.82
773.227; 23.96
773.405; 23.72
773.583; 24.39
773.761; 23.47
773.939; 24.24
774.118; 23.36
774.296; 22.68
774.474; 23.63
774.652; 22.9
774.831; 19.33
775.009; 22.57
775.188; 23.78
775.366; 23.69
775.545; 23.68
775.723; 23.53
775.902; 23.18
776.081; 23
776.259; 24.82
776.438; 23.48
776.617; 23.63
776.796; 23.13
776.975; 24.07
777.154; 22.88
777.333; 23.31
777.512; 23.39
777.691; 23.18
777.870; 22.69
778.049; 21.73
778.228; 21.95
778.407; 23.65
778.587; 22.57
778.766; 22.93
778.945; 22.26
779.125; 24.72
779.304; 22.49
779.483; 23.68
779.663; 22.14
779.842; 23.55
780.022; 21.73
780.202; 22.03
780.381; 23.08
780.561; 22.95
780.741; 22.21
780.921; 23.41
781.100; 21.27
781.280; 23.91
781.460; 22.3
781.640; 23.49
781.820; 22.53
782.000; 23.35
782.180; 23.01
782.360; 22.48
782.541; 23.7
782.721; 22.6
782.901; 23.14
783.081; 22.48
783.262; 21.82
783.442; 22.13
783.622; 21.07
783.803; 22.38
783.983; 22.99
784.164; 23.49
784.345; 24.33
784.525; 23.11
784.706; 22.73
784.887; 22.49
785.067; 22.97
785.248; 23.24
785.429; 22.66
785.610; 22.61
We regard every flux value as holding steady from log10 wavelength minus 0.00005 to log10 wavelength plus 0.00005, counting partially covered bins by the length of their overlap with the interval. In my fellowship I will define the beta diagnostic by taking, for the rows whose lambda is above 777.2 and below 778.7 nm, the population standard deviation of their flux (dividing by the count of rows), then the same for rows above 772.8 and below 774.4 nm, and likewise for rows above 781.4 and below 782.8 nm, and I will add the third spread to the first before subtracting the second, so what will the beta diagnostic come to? 0.6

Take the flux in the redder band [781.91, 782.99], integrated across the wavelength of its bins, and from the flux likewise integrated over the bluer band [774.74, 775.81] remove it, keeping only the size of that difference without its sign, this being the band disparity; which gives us 0.5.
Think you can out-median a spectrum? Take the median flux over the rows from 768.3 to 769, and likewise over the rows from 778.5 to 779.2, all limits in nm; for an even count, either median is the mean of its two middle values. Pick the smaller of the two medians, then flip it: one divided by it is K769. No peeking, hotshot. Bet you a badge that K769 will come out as 0.0440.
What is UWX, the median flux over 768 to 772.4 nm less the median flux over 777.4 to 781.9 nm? 0.2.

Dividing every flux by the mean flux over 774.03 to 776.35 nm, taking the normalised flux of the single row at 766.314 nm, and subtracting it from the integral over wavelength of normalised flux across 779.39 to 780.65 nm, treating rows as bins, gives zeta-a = 0.35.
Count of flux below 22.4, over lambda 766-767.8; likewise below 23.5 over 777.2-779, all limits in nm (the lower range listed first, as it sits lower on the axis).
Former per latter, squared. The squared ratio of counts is 0.44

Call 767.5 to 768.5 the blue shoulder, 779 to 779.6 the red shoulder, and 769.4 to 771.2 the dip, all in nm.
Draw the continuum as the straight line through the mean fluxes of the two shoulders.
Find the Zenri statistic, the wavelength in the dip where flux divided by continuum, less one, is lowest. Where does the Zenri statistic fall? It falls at 769.851 nm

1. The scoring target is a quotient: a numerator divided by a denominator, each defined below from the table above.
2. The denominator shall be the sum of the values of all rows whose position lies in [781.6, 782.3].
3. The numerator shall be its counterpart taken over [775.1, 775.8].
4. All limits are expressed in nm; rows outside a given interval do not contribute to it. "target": 1.0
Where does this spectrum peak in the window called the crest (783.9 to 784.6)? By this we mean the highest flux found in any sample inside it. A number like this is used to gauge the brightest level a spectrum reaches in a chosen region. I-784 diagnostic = 24.33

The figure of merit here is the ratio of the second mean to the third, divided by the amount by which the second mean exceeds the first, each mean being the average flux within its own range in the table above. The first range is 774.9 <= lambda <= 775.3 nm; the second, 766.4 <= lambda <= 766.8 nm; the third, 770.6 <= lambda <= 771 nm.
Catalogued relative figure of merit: -0.2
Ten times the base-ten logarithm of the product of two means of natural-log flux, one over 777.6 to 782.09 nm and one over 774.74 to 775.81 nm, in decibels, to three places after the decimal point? 9.895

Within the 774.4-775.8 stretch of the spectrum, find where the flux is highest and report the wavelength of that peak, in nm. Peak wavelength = 775.188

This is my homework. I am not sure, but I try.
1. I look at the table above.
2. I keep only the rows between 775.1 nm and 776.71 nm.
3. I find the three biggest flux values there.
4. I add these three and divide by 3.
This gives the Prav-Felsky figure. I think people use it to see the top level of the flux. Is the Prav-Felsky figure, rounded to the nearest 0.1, 24.1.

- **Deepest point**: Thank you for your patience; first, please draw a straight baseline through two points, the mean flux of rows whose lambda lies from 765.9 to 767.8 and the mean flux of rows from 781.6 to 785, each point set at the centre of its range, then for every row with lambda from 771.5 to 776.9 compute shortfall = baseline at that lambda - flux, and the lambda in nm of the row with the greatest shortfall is 774.831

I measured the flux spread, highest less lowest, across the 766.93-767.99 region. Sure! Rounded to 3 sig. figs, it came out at 1.57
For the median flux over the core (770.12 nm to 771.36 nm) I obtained 23.5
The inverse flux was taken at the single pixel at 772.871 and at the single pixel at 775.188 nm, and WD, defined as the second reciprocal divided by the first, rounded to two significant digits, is 0.97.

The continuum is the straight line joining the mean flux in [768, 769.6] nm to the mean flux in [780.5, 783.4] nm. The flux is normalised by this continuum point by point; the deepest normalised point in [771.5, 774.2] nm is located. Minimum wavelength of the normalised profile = 772.693 nm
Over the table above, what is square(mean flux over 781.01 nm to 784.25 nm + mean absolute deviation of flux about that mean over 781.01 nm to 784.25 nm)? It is 543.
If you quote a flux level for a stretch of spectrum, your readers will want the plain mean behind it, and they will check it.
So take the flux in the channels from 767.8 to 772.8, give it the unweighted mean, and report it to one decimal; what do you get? 22.8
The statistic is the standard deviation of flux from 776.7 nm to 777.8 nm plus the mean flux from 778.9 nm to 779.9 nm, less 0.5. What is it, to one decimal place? 23.0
